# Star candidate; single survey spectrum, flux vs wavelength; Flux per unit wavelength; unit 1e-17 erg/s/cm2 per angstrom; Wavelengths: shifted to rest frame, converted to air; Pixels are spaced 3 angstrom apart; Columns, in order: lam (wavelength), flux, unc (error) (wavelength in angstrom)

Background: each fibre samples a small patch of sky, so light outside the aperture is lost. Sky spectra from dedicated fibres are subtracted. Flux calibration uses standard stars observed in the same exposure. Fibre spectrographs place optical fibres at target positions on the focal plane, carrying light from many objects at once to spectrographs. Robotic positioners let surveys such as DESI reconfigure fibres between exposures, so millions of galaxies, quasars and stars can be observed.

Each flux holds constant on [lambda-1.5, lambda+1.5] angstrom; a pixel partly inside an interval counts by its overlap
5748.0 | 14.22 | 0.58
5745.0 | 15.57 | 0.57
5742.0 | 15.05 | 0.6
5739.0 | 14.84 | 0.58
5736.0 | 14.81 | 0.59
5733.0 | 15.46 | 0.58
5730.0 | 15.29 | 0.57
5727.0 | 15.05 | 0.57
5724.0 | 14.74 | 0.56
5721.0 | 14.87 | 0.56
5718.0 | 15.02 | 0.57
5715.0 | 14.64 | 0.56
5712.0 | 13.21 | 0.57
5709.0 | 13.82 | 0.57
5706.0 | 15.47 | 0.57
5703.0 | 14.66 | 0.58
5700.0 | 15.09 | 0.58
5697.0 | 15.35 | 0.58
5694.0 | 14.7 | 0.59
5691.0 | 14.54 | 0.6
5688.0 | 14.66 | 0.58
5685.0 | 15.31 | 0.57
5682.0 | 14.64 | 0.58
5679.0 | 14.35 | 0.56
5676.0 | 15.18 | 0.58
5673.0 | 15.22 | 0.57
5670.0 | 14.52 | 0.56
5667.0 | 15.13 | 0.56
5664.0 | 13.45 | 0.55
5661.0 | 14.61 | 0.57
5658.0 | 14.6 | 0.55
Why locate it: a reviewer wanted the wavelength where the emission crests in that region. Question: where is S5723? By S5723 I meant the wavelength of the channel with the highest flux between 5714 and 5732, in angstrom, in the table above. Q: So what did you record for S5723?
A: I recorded 5730.0 angstrom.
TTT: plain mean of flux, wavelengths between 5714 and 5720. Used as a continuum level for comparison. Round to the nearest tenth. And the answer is 14.8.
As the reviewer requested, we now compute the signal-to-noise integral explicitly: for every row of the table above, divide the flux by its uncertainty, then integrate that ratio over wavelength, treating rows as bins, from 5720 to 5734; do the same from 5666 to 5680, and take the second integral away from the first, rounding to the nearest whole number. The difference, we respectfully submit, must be 4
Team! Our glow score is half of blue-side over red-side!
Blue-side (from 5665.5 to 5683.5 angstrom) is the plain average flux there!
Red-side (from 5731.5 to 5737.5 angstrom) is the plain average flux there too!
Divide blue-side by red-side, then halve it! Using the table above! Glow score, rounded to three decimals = 0.490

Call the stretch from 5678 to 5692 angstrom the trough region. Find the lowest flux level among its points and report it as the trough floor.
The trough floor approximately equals 14.35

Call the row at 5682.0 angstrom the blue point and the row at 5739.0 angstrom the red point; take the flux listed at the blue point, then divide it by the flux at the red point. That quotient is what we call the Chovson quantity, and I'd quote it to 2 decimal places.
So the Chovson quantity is 0.99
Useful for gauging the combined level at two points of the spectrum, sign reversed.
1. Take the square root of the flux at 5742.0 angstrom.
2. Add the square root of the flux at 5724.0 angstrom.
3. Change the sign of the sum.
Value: -7.72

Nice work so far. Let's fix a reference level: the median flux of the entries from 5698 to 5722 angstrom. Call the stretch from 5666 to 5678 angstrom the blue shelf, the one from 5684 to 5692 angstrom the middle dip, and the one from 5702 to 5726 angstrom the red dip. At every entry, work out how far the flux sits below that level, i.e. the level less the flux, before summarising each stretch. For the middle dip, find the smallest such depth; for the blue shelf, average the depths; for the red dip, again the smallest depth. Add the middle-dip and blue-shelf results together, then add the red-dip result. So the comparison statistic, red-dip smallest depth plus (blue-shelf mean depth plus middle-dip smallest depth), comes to -1.5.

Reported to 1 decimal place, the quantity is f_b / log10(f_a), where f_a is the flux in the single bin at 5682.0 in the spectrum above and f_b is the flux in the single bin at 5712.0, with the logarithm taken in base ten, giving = 11.3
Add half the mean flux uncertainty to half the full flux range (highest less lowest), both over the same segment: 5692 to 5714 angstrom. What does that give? 1.4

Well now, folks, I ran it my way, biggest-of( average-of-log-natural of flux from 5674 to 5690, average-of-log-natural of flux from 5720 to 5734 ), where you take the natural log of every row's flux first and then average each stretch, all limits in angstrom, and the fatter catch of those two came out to 2.71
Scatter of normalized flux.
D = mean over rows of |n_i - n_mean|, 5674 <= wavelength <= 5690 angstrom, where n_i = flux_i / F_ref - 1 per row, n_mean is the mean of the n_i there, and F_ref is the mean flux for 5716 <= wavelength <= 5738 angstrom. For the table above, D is 0.0222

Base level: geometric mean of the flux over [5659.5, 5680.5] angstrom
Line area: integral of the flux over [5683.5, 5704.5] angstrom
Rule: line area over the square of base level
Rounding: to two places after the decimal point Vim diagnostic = 1.46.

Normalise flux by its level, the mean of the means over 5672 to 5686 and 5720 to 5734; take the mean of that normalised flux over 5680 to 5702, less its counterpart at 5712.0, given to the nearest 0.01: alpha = 0.11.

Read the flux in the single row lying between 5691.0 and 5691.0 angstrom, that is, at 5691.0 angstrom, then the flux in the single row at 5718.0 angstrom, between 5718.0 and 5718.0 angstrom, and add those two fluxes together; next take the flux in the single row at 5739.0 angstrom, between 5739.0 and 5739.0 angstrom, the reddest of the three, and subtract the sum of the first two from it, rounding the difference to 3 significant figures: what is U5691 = -14.7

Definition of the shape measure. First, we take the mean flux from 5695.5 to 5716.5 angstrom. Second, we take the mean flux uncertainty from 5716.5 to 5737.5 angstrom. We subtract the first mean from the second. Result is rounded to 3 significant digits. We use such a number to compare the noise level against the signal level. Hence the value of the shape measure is -14.0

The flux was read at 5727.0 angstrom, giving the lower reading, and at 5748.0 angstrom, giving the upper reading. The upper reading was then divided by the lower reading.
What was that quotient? 0.94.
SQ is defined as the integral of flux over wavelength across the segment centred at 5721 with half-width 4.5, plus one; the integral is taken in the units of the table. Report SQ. 135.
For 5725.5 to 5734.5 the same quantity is 138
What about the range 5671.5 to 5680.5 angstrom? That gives 135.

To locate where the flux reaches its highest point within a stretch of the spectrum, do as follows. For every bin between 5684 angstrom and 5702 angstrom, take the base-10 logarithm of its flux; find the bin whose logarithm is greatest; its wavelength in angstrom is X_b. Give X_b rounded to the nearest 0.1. 5697.0 angstrom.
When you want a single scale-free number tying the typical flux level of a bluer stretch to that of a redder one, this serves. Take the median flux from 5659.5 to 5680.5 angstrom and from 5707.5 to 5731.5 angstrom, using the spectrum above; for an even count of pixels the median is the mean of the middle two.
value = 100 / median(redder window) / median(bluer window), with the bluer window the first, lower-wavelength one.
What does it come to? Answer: 0.462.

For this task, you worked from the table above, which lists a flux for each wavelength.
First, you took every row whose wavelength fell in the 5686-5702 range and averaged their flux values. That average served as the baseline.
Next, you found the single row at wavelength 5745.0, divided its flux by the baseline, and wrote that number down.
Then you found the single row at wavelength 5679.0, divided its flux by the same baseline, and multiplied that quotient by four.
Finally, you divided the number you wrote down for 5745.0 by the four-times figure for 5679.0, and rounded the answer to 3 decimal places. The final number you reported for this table 0.271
